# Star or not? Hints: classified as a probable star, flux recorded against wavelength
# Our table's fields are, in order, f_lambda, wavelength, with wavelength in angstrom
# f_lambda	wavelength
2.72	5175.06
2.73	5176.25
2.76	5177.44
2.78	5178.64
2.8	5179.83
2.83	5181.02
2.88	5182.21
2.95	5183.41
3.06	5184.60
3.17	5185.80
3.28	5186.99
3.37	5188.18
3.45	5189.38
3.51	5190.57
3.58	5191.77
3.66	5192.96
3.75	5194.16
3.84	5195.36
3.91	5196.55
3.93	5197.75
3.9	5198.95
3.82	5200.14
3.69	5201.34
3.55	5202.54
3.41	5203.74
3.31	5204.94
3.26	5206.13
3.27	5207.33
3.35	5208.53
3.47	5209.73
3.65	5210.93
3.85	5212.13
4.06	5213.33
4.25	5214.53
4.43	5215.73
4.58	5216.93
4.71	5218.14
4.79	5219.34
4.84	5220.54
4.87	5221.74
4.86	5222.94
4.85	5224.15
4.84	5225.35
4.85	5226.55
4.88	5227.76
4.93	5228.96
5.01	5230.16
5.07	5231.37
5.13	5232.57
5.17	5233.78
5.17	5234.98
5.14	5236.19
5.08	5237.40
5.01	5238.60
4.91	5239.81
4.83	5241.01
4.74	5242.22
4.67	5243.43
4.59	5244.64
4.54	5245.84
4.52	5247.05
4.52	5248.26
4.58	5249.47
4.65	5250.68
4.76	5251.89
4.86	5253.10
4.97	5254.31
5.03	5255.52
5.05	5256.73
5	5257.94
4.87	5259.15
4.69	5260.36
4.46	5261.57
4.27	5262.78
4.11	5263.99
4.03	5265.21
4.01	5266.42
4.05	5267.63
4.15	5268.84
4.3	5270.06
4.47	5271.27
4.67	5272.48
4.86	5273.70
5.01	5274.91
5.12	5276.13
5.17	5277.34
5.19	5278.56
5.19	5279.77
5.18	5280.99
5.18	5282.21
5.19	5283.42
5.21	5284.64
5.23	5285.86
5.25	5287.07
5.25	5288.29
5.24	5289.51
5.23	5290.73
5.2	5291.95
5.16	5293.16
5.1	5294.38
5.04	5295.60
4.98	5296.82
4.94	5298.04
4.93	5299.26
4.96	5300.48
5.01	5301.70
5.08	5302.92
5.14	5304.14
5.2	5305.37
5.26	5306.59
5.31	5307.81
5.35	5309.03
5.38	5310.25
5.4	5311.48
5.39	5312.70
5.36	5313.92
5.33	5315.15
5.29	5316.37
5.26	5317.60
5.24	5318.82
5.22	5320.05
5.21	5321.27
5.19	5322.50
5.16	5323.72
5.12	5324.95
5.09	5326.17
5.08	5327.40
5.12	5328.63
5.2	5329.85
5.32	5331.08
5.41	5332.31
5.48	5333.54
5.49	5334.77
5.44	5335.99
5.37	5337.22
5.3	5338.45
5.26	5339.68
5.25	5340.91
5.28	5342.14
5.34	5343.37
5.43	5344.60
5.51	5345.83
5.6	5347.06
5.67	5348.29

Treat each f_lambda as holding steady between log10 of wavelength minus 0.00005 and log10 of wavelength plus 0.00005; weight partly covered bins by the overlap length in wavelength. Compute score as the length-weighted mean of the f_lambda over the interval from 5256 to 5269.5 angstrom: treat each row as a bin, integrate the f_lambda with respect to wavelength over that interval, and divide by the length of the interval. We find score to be 4.43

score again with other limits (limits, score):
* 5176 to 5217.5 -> 3.49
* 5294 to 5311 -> 5.12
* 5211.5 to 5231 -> 4.67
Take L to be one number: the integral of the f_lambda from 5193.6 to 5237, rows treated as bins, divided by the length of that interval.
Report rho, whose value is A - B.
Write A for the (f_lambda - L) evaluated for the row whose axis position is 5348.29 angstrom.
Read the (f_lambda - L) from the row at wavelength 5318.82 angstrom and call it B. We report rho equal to 0.4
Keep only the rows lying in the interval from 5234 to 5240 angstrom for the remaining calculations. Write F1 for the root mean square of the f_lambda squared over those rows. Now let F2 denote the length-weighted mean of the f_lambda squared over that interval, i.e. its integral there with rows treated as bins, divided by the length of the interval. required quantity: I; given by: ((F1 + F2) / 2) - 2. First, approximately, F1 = 25.7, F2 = 26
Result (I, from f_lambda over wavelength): 24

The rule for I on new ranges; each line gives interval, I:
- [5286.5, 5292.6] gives 25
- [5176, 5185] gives 6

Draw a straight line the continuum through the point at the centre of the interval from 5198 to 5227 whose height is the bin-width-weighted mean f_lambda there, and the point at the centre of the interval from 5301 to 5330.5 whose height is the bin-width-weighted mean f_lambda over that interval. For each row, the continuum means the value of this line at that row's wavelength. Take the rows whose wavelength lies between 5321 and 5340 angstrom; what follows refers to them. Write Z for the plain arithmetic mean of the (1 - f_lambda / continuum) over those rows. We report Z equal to 0.022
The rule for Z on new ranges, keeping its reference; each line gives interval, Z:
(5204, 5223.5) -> 0.006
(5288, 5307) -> -0.017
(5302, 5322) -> -0.018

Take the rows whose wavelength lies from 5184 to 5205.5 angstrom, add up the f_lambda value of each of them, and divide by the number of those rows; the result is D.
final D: 3.6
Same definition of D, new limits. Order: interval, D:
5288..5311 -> 5.1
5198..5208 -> 3.5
